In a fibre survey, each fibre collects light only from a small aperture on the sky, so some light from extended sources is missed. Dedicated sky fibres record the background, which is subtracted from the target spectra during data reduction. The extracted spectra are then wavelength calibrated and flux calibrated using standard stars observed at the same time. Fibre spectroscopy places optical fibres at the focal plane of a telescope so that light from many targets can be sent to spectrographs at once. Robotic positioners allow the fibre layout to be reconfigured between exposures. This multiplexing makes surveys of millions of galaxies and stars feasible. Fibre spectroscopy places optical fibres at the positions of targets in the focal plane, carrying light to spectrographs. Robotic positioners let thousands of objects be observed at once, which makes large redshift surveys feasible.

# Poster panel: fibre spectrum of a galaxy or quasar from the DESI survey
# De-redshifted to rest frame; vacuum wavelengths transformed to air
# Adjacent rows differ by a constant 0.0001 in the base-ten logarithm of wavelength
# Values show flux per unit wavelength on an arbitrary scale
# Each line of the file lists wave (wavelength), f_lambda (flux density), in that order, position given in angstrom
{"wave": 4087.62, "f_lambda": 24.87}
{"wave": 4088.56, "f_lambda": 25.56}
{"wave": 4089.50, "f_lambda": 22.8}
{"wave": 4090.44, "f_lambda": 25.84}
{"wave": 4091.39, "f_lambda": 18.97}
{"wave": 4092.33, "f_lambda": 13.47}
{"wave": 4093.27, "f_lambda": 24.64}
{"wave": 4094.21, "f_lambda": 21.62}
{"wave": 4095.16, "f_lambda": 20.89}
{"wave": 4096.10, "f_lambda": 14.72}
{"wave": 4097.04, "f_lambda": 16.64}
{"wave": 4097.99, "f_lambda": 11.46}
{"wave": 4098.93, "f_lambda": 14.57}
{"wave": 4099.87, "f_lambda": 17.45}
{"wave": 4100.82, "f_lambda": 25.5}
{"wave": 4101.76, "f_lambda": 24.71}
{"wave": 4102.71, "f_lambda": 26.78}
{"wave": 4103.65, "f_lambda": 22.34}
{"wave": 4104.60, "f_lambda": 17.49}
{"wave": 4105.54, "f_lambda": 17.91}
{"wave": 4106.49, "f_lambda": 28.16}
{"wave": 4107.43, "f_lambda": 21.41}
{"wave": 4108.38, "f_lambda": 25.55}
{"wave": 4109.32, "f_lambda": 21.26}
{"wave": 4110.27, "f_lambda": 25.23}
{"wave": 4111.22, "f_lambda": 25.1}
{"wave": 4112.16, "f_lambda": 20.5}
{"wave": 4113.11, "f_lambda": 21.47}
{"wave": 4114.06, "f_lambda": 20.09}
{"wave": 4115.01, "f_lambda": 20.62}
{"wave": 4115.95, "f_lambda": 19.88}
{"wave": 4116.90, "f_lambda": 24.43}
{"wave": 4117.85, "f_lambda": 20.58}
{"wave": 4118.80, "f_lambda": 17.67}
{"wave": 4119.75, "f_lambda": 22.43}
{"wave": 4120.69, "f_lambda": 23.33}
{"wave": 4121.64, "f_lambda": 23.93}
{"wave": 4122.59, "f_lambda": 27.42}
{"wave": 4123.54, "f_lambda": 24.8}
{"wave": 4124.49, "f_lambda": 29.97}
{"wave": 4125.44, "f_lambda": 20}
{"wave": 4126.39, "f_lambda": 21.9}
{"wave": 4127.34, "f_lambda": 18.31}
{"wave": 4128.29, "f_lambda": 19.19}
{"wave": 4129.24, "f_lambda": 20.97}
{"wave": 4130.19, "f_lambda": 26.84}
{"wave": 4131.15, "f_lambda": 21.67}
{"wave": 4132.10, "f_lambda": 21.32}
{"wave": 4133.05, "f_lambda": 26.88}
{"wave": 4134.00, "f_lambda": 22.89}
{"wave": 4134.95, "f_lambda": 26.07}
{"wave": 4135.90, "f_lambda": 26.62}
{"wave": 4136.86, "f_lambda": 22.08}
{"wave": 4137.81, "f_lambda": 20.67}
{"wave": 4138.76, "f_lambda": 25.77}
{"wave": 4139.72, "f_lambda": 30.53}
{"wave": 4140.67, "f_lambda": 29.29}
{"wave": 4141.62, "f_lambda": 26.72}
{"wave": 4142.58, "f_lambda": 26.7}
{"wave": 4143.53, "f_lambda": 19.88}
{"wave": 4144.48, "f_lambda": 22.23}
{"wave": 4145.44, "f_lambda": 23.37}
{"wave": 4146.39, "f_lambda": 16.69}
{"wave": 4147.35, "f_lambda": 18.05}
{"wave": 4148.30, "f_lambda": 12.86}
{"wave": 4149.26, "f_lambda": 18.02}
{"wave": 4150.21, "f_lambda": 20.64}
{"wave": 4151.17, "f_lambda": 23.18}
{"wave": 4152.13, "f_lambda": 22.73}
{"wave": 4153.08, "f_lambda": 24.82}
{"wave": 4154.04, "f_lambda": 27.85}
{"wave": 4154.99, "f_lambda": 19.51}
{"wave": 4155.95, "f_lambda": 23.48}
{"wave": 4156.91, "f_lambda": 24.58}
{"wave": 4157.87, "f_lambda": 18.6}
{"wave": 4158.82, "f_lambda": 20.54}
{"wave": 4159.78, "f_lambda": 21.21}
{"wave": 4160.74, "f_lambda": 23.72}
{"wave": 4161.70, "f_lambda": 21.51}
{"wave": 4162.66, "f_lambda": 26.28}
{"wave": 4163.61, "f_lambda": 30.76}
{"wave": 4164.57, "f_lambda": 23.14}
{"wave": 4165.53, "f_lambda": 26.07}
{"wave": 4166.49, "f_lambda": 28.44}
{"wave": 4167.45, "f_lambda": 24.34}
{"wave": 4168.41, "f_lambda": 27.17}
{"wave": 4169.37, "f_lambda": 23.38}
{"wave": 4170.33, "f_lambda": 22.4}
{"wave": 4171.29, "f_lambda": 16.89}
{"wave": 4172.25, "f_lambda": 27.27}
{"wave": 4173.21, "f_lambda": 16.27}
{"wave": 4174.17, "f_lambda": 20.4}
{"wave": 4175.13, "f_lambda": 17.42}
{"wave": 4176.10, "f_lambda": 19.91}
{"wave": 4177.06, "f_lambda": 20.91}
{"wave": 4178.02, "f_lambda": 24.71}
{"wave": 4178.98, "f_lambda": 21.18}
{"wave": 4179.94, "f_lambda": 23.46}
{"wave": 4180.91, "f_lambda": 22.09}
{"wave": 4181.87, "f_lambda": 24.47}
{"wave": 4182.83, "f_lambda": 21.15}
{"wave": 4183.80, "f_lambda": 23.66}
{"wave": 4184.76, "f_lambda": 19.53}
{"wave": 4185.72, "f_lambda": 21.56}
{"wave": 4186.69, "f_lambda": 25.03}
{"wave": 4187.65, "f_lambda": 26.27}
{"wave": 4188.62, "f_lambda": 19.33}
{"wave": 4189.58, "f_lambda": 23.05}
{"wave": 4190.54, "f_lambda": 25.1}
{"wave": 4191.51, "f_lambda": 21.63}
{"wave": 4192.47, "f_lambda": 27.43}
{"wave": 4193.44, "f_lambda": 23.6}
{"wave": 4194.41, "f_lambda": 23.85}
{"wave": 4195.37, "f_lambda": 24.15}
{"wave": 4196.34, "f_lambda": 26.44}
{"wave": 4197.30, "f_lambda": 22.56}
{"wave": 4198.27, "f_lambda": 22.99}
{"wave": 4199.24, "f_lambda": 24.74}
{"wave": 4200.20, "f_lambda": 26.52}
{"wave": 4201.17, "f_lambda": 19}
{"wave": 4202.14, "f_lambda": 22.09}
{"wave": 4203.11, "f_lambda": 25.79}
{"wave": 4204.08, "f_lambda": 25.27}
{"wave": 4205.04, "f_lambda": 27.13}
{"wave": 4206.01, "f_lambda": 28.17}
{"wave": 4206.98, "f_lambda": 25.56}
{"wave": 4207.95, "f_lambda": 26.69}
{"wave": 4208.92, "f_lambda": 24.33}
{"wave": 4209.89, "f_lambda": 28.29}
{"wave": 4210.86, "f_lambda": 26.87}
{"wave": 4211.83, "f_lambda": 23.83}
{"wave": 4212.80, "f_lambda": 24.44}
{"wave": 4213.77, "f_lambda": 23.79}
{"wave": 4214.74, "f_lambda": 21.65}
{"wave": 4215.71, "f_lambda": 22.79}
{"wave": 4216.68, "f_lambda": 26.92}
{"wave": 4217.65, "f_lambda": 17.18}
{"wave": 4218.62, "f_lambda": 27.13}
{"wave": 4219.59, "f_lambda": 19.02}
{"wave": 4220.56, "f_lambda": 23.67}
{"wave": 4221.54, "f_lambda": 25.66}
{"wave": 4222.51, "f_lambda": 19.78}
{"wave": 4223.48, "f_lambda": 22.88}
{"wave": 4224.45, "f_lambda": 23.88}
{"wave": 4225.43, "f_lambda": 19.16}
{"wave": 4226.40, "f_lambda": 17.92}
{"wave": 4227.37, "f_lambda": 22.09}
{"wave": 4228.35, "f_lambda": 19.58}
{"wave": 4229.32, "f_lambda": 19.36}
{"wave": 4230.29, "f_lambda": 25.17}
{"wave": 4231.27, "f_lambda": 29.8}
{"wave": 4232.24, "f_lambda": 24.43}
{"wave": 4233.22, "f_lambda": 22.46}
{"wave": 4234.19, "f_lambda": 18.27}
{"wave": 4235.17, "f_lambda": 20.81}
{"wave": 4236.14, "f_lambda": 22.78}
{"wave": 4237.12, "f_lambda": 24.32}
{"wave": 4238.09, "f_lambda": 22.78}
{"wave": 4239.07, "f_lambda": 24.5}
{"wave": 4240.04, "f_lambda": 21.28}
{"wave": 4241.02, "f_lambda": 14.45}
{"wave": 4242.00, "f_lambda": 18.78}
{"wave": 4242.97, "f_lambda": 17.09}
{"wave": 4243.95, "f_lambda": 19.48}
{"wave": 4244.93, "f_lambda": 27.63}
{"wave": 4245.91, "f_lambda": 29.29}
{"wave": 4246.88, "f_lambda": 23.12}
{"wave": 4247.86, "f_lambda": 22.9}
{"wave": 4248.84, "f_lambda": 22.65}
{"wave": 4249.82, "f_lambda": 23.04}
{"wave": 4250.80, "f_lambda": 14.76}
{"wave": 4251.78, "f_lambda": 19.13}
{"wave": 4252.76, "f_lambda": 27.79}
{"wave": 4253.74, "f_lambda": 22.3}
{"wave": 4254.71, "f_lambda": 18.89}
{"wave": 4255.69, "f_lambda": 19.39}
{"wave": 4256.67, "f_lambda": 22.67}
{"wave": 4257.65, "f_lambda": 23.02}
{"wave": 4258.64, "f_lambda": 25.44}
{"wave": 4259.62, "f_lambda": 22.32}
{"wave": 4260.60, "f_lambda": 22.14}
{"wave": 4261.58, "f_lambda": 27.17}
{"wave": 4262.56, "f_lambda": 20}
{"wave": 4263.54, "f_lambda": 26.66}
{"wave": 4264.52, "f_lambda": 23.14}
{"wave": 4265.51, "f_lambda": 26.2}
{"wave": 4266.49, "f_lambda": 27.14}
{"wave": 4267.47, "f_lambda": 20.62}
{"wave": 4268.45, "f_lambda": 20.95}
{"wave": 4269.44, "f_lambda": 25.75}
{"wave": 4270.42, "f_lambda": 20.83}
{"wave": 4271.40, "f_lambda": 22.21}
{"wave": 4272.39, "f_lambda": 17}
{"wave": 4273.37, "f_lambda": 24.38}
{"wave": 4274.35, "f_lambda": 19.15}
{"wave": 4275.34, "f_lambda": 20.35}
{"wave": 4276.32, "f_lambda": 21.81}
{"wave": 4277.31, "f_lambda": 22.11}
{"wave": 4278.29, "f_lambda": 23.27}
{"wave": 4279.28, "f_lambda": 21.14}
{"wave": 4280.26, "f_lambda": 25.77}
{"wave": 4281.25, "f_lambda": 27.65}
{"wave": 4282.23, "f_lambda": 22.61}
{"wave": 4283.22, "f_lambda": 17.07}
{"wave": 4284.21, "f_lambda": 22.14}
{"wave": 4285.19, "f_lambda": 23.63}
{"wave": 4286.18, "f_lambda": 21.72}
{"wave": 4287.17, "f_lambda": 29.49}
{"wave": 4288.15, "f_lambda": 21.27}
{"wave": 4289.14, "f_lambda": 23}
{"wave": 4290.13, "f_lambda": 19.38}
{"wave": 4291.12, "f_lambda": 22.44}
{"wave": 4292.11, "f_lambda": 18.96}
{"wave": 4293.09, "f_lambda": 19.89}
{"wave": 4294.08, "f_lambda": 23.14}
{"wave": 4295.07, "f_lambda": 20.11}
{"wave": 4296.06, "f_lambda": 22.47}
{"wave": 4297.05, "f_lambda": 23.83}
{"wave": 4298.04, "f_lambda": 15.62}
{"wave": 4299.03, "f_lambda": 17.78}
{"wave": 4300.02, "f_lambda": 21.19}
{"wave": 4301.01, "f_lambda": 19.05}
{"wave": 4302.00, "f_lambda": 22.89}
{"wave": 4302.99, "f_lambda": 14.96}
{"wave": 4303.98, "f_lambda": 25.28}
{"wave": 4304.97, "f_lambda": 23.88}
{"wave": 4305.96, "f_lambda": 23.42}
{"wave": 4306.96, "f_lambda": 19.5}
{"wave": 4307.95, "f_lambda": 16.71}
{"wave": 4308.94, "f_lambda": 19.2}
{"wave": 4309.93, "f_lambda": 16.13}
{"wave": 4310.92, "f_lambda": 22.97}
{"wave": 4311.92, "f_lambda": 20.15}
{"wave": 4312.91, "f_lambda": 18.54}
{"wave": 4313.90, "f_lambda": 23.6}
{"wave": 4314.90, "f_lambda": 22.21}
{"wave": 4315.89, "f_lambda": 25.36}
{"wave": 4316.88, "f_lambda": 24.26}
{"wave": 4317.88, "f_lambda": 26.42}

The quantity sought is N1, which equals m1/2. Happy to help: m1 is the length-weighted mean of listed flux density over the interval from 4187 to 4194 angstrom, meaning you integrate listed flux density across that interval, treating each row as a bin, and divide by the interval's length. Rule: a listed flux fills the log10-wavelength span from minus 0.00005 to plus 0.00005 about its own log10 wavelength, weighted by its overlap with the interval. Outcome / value 11.9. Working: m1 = 23.8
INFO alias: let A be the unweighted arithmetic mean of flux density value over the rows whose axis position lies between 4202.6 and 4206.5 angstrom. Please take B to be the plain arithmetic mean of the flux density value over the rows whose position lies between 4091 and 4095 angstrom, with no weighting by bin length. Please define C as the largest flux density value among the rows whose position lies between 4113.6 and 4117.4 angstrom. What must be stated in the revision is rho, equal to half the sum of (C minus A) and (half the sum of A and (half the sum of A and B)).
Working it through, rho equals 11.4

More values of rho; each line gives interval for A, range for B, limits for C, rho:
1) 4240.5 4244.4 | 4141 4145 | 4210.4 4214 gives 14.2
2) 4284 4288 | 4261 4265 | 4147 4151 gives 10.3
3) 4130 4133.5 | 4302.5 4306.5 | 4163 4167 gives 15.1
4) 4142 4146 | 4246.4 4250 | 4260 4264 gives 13.6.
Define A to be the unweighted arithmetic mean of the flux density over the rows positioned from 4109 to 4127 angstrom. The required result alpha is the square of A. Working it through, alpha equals 514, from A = 22.7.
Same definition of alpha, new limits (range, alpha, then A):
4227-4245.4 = 477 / 21.8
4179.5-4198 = 547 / 23.4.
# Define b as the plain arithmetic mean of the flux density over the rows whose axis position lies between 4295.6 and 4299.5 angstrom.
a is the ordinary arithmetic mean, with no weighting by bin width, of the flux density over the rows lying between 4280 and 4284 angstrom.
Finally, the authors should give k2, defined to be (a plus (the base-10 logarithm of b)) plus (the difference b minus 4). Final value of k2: 40.5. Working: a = 23.3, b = 19.9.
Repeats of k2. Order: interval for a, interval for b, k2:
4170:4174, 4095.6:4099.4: 32.2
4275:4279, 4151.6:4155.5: 43.0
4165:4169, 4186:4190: 47.3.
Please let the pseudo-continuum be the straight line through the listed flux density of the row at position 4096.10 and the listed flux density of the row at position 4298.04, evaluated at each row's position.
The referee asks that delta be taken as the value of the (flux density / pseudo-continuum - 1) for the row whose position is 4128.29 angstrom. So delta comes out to 0.29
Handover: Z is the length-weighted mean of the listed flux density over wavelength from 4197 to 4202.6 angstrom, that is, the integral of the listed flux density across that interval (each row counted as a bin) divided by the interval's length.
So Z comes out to 23.0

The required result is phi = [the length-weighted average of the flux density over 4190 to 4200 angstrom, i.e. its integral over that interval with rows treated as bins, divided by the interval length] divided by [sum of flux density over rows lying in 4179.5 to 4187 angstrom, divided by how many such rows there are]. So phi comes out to 1.08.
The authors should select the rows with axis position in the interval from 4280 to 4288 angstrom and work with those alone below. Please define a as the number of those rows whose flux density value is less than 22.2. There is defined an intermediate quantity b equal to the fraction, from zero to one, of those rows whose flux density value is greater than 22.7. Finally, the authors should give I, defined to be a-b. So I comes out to 2.5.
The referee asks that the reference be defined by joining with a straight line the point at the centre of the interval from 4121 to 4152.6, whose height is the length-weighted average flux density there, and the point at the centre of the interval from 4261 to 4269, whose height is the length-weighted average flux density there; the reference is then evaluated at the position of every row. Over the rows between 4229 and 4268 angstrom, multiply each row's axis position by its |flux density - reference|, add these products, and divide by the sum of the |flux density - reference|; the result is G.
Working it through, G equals 4247.7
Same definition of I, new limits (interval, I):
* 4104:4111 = 3.6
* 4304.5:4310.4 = 3.7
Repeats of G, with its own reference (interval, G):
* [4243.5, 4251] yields 4247.5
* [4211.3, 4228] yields 4220.8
